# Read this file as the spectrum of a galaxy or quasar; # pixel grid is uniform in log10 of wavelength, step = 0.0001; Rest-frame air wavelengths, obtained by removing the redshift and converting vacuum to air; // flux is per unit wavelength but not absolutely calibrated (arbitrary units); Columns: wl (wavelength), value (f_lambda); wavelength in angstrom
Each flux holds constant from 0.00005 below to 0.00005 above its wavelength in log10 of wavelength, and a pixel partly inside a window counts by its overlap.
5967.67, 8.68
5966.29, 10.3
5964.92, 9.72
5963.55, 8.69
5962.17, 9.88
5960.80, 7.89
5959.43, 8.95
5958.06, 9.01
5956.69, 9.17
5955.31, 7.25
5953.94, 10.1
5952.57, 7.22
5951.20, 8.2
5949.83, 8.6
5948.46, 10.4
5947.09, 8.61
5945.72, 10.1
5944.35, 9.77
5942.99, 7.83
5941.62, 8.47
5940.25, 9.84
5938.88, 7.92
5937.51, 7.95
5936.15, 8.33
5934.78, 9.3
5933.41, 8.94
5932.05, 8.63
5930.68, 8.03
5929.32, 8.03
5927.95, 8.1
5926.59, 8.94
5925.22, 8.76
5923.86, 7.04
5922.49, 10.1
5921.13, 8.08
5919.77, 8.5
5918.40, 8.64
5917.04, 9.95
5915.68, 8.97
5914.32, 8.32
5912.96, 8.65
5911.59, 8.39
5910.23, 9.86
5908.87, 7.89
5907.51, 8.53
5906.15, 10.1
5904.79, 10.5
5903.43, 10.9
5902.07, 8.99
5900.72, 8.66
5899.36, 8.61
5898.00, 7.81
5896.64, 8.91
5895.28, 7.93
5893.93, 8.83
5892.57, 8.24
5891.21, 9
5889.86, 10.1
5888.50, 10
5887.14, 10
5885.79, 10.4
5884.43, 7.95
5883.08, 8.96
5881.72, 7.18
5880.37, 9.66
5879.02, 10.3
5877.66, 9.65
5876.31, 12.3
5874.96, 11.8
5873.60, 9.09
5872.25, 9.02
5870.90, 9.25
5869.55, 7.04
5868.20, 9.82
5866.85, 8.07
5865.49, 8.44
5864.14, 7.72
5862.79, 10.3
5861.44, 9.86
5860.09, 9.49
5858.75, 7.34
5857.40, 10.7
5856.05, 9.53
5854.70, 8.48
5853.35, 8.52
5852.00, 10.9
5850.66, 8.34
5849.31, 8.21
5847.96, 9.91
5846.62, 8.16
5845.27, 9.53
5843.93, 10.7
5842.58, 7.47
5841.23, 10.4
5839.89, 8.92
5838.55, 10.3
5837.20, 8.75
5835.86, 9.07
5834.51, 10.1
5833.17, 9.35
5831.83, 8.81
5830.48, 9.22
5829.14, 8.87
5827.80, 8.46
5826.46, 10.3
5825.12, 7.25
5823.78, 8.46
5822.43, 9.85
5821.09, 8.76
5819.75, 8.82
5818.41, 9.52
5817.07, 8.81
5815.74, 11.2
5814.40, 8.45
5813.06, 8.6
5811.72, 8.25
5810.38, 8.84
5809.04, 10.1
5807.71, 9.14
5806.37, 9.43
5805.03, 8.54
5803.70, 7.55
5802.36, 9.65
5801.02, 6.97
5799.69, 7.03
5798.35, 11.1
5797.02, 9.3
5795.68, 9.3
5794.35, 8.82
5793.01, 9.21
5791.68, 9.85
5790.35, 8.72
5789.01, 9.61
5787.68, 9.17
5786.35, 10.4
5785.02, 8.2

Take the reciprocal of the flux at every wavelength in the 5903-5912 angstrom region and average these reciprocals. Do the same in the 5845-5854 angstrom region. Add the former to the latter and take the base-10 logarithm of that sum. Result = -0.660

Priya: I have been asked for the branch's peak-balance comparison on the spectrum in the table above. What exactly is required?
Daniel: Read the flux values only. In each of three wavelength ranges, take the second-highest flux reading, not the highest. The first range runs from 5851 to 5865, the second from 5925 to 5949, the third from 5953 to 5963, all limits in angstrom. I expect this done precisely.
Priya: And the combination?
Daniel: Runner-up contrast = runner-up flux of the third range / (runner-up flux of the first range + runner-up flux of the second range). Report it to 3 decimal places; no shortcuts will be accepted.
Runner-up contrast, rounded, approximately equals 0.475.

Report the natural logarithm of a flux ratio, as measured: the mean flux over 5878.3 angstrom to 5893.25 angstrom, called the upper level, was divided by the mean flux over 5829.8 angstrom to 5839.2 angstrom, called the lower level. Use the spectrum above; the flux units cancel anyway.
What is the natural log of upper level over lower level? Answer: -0.01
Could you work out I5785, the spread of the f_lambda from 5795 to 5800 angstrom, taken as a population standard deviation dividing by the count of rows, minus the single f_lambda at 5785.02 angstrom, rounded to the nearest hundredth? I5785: -6.76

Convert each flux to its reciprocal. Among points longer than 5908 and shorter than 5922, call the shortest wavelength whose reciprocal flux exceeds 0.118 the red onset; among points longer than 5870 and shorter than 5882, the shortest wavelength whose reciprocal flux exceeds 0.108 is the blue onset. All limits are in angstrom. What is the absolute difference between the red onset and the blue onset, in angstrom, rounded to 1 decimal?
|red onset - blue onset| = 38.0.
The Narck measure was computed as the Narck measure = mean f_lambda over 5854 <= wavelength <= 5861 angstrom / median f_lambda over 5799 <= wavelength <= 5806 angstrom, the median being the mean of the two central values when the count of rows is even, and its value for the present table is 1.21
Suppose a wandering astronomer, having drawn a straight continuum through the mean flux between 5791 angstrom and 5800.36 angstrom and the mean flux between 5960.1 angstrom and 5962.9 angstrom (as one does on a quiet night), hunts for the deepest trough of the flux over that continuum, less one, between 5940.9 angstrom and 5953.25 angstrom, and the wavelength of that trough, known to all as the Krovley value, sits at 5952.57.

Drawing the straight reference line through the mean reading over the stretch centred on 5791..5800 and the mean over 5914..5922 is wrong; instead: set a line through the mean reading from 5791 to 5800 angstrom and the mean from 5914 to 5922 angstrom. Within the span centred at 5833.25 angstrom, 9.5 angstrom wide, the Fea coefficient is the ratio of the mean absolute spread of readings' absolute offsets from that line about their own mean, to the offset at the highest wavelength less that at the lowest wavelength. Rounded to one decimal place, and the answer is 2.3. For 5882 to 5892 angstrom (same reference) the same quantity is 6.1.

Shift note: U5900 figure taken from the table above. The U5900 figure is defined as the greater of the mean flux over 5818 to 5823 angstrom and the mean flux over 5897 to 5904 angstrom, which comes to 9.2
